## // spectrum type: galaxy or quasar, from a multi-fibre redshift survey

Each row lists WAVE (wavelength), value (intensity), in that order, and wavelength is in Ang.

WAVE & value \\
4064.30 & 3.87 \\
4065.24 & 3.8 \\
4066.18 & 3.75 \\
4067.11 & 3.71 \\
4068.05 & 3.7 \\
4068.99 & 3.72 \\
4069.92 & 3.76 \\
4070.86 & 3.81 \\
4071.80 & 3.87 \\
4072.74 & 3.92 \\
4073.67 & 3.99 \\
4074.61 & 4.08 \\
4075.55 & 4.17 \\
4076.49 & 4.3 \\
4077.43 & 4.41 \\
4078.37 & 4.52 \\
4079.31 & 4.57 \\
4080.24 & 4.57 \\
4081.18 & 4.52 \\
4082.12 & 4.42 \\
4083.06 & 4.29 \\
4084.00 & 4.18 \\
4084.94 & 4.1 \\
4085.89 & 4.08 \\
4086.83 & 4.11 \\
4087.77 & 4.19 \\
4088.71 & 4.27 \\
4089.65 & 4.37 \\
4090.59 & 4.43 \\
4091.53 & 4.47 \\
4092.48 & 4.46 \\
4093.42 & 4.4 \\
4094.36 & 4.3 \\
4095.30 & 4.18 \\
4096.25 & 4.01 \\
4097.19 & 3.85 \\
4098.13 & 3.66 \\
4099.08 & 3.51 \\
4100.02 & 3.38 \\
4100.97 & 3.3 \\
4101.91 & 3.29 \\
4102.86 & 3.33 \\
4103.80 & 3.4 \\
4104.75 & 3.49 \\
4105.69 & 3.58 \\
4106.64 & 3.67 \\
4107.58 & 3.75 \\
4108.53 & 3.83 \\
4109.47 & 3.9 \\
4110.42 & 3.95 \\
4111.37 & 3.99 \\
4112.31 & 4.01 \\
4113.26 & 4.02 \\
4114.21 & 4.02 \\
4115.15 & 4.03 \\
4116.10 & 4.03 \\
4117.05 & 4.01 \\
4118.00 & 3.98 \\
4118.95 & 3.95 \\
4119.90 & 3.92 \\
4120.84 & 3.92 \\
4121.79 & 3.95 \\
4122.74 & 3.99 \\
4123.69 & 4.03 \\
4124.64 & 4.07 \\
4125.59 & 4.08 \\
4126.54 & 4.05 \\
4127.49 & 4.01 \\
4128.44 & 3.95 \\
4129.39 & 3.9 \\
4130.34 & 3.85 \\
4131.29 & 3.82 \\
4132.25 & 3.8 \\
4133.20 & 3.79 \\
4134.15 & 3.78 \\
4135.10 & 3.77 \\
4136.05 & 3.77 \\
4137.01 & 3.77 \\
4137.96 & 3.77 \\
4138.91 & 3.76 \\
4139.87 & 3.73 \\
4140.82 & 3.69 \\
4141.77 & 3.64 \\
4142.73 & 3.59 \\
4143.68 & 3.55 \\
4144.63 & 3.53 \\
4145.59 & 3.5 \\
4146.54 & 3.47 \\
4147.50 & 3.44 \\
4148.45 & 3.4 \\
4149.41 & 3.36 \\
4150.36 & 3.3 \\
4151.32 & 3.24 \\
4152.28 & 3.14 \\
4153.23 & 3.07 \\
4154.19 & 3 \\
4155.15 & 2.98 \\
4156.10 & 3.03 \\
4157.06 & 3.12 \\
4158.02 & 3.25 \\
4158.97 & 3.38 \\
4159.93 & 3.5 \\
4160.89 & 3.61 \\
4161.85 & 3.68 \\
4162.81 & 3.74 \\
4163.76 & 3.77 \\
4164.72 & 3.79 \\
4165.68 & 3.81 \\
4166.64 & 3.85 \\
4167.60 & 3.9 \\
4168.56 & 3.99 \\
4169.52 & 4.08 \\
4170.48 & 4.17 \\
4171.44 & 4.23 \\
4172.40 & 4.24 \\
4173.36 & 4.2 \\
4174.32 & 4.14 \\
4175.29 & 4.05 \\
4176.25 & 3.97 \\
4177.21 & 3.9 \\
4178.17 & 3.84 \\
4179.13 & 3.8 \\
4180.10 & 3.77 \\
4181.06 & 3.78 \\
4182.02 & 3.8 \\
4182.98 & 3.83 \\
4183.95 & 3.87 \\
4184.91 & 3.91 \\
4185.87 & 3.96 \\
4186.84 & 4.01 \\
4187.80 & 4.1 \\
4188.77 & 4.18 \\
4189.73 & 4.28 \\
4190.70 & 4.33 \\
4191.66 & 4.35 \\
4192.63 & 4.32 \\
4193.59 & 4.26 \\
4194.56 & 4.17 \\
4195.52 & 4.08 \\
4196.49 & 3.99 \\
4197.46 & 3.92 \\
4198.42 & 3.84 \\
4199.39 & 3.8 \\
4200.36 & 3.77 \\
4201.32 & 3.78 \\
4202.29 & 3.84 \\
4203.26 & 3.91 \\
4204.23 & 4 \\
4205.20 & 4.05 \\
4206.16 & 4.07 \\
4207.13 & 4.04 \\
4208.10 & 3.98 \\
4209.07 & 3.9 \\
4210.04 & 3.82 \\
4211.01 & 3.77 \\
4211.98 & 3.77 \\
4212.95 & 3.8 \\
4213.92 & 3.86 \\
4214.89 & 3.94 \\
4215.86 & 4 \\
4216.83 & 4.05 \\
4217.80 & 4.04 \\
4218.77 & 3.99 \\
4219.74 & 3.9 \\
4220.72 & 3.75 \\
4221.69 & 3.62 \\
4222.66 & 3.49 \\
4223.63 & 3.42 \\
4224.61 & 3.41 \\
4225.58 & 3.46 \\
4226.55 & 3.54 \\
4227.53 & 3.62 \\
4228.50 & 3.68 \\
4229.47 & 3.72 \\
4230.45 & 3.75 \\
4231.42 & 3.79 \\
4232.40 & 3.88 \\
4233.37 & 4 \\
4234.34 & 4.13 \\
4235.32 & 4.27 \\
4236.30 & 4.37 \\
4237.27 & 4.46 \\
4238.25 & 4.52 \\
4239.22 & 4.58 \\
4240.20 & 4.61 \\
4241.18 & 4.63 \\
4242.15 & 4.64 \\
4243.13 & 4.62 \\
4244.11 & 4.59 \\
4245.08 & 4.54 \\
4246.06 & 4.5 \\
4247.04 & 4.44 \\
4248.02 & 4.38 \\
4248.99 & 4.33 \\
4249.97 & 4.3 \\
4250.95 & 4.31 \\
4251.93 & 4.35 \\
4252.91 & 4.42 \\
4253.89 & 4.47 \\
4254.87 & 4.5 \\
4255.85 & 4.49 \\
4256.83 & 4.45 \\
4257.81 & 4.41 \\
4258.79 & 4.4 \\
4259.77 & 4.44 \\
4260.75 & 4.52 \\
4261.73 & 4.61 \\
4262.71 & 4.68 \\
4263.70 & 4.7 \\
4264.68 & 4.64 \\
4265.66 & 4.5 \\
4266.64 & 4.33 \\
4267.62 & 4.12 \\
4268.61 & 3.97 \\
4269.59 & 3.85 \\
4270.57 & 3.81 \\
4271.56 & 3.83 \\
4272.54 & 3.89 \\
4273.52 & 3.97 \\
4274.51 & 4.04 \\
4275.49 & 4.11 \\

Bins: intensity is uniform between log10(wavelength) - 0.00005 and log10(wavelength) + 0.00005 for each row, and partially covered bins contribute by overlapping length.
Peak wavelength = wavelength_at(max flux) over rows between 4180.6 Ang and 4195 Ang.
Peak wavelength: 4191.66 Ang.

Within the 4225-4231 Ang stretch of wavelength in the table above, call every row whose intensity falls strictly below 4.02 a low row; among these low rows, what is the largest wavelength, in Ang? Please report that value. 4230.45 Ang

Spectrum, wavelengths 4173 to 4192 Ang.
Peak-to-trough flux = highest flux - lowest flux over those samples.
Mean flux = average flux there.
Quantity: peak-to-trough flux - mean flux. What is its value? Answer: -3.42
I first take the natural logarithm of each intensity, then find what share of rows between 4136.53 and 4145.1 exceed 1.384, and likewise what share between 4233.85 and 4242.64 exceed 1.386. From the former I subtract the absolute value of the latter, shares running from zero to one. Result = -1.0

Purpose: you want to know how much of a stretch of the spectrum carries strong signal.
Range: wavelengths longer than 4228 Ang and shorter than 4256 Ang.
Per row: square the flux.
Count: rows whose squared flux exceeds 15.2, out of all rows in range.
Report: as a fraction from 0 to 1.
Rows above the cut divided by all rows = 0.83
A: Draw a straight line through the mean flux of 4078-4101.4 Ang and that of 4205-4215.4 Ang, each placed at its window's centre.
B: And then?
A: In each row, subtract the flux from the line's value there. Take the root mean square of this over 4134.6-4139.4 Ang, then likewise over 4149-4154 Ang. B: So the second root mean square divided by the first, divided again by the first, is 9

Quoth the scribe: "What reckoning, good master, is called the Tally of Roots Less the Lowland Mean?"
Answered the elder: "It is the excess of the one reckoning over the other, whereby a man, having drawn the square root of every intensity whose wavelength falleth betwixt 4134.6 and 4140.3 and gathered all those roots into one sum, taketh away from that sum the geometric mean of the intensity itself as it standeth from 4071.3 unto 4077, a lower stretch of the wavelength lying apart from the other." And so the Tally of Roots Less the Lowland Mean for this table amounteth 7.6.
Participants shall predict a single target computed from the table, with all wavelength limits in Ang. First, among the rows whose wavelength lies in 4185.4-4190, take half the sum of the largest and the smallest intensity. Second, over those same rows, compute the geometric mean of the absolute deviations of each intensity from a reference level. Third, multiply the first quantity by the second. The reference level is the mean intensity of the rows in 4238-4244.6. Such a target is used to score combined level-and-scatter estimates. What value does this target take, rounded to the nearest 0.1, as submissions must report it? 2.0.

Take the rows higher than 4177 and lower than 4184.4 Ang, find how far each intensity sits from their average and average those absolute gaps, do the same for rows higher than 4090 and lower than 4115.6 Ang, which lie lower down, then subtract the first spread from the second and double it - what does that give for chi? 0.54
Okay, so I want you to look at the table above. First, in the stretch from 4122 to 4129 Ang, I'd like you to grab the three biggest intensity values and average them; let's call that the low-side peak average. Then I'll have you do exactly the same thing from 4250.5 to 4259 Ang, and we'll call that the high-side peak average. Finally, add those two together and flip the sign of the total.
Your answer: -8.55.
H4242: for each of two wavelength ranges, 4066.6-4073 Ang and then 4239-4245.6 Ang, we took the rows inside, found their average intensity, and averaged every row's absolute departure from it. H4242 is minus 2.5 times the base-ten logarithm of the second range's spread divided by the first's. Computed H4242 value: 1.0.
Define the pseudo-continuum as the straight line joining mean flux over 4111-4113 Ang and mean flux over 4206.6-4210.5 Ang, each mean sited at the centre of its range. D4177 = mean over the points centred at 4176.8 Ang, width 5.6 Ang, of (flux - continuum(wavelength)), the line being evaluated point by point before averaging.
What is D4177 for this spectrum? -0.01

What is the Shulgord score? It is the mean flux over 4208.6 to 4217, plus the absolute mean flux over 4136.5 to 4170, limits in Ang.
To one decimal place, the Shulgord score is 7.4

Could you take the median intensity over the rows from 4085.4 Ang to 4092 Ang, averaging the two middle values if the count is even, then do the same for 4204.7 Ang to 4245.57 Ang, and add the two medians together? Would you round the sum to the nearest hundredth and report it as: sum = 8.23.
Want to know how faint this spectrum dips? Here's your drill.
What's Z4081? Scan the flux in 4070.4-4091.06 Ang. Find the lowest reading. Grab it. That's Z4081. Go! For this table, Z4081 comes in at 3.81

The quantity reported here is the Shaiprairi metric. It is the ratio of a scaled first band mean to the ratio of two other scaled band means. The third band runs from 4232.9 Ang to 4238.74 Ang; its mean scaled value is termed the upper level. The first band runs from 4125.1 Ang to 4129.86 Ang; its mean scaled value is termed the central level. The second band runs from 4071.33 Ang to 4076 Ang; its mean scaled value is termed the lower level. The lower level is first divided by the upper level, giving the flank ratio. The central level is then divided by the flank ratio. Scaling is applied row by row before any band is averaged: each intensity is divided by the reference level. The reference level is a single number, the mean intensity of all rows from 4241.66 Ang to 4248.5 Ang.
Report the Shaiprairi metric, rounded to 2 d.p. 0.95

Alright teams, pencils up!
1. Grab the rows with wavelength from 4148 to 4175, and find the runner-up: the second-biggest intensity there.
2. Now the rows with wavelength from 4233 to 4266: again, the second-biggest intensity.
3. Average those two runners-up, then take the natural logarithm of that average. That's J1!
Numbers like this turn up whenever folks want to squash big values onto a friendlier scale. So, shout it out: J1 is 1.49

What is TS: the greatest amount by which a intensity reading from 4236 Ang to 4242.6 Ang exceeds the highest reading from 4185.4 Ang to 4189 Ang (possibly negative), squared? 0.212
